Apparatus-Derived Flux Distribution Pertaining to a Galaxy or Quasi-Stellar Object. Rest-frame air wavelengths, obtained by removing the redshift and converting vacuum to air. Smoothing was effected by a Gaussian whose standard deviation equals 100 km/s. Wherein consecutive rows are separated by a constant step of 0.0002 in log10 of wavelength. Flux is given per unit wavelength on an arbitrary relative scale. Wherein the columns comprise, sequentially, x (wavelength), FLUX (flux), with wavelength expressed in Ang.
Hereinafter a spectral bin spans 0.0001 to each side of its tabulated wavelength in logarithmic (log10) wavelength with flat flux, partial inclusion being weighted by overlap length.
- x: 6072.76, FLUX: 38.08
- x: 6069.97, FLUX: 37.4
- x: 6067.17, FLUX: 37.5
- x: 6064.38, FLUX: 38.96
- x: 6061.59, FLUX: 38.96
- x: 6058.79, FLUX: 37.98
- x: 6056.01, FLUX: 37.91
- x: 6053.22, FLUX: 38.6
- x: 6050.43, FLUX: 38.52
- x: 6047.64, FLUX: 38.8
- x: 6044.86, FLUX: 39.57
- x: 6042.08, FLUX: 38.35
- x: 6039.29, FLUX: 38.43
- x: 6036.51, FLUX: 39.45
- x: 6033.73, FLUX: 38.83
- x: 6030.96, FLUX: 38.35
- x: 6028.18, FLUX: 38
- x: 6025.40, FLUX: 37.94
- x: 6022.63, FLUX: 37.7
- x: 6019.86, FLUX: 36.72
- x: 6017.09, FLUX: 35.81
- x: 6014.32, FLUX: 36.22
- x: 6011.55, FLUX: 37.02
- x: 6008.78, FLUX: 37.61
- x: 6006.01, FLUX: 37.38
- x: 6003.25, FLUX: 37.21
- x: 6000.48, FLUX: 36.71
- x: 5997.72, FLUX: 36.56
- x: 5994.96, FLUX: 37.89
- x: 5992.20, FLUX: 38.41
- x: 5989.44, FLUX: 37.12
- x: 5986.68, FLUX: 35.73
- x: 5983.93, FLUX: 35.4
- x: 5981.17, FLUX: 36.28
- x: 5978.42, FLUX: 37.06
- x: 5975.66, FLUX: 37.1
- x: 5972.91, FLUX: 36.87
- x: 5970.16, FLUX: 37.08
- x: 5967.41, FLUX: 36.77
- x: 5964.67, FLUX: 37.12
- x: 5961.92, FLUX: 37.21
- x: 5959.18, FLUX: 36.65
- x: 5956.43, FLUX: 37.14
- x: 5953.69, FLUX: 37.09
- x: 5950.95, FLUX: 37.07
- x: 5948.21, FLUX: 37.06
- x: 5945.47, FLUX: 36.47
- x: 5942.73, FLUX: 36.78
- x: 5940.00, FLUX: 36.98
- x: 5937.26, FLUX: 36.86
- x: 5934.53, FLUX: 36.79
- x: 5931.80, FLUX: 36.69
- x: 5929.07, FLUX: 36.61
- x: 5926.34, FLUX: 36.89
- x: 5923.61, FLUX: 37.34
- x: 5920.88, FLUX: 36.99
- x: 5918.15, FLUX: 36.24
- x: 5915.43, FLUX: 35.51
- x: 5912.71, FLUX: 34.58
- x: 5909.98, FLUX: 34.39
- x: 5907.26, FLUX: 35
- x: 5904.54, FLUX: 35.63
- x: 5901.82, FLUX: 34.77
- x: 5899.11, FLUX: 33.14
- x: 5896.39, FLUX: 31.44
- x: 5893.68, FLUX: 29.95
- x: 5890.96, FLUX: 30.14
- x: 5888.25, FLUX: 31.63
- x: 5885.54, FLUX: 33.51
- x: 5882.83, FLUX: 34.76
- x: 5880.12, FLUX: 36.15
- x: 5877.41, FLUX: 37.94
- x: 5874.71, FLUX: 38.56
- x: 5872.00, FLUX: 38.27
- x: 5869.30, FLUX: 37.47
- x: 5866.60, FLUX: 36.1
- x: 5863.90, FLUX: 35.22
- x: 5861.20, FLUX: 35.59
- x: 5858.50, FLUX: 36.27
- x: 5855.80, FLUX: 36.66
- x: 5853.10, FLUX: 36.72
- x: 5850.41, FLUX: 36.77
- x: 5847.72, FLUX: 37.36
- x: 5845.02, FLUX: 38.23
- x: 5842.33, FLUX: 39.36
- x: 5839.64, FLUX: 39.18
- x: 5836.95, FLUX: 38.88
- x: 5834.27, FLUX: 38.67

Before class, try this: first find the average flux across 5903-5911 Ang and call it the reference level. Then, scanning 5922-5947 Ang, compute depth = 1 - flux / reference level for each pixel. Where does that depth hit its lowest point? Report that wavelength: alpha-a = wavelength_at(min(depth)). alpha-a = 5923.61 Ang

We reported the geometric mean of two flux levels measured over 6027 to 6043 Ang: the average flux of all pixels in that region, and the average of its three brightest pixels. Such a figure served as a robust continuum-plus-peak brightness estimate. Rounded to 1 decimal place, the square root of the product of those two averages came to 38.7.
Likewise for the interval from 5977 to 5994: 37.1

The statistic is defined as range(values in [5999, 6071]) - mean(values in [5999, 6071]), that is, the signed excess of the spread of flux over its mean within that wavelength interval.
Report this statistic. -34.2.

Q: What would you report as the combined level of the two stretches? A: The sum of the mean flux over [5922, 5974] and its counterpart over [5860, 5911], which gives 71.6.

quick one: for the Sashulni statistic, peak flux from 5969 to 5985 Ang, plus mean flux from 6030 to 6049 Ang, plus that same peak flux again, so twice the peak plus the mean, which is 113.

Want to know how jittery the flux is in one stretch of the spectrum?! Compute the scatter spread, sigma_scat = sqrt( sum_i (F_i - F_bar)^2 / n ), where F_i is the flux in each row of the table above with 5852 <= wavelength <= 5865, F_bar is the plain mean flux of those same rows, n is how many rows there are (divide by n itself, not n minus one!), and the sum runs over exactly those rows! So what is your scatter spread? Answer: 0.59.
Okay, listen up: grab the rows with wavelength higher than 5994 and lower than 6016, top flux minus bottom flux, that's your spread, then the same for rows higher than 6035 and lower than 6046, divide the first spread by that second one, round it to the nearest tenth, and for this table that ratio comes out 1.4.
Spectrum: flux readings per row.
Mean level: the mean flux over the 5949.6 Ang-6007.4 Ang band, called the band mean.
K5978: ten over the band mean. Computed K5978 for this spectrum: 0.271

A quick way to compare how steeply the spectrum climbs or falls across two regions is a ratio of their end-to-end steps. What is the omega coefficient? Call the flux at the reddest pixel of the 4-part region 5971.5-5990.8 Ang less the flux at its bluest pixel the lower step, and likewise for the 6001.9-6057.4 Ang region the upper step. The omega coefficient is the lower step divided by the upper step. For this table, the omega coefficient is 0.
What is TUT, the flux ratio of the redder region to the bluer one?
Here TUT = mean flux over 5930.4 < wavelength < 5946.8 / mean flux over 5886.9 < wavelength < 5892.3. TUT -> 1.19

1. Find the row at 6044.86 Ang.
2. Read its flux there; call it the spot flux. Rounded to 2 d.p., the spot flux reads 39.57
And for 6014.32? 36.22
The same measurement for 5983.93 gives 35.40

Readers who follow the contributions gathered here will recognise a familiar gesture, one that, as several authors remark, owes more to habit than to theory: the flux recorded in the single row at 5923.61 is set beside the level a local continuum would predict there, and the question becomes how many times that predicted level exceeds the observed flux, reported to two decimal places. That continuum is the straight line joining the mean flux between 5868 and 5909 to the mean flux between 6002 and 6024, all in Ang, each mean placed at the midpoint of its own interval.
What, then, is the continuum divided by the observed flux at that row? 0.94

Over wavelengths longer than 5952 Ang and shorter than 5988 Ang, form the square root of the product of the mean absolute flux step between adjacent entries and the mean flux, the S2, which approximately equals 3.6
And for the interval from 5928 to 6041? 4.1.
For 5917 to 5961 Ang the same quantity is 3.1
